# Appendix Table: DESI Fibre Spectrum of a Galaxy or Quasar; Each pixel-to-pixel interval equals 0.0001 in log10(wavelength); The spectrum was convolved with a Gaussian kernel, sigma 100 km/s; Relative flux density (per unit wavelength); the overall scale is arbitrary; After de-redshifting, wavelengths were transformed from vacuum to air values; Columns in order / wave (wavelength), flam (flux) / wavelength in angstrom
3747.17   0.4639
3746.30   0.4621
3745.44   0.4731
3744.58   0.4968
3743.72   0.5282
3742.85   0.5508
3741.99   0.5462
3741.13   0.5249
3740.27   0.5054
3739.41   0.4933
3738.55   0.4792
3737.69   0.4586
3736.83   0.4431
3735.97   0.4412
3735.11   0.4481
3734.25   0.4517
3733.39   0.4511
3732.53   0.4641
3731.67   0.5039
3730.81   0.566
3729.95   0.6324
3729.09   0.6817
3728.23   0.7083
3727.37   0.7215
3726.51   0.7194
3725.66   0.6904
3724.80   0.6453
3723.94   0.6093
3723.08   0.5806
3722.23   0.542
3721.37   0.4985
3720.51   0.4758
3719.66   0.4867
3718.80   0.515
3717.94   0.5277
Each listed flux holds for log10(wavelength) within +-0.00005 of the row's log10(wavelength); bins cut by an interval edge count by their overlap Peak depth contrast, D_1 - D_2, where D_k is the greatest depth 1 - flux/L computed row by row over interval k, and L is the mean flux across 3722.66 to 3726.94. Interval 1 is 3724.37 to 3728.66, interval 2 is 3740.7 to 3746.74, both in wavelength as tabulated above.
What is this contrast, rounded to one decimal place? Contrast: -0.3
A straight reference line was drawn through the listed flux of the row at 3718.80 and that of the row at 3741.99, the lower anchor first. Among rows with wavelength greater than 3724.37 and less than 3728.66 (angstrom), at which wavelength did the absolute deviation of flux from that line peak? 3727.37 angstrom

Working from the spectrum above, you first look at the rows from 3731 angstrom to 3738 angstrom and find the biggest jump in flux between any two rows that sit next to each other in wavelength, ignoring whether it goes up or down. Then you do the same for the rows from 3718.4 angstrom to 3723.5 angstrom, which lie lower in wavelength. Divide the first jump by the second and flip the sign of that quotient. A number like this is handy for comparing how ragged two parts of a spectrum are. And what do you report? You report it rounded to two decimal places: -0.91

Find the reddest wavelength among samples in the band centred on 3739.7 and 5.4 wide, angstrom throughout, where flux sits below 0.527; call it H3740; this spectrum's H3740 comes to 3741.13 angstrom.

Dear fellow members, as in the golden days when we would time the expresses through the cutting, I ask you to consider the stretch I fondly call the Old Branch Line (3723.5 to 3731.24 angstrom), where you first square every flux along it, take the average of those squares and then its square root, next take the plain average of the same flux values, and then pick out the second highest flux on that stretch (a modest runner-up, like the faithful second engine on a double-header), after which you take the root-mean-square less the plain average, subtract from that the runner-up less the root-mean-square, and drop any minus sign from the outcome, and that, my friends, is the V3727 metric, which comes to 0.05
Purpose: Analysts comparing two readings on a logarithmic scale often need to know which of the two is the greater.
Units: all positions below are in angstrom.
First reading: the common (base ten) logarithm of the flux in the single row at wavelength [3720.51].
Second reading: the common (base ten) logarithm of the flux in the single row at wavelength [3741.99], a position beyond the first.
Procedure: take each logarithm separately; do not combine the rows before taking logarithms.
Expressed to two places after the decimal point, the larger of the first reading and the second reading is -0.26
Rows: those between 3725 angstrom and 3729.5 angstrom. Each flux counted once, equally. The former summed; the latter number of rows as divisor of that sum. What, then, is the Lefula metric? 0.70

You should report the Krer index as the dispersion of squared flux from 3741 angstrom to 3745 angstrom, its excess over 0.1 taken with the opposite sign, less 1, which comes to -0.92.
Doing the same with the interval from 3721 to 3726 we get -0.98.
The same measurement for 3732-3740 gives -0.92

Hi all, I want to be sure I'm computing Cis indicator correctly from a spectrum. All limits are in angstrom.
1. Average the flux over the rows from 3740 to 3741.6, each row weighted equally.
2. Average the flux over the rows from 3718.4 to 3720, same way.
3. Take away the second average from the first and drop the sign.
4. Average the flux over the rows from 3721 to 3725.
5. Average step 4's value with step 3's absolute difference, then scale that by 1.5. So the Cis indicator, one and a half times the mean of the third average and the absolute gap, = 0.442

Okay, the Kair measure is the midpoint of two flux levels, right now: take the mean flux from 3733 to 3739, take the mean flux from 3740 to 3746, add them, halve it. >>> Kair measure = 0.49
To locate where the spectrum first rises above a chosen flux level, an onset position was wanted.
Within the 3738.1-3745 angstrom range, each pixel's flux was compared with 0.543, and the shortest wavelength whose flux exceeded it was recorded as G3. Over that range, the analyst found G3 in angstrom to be 3741.99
